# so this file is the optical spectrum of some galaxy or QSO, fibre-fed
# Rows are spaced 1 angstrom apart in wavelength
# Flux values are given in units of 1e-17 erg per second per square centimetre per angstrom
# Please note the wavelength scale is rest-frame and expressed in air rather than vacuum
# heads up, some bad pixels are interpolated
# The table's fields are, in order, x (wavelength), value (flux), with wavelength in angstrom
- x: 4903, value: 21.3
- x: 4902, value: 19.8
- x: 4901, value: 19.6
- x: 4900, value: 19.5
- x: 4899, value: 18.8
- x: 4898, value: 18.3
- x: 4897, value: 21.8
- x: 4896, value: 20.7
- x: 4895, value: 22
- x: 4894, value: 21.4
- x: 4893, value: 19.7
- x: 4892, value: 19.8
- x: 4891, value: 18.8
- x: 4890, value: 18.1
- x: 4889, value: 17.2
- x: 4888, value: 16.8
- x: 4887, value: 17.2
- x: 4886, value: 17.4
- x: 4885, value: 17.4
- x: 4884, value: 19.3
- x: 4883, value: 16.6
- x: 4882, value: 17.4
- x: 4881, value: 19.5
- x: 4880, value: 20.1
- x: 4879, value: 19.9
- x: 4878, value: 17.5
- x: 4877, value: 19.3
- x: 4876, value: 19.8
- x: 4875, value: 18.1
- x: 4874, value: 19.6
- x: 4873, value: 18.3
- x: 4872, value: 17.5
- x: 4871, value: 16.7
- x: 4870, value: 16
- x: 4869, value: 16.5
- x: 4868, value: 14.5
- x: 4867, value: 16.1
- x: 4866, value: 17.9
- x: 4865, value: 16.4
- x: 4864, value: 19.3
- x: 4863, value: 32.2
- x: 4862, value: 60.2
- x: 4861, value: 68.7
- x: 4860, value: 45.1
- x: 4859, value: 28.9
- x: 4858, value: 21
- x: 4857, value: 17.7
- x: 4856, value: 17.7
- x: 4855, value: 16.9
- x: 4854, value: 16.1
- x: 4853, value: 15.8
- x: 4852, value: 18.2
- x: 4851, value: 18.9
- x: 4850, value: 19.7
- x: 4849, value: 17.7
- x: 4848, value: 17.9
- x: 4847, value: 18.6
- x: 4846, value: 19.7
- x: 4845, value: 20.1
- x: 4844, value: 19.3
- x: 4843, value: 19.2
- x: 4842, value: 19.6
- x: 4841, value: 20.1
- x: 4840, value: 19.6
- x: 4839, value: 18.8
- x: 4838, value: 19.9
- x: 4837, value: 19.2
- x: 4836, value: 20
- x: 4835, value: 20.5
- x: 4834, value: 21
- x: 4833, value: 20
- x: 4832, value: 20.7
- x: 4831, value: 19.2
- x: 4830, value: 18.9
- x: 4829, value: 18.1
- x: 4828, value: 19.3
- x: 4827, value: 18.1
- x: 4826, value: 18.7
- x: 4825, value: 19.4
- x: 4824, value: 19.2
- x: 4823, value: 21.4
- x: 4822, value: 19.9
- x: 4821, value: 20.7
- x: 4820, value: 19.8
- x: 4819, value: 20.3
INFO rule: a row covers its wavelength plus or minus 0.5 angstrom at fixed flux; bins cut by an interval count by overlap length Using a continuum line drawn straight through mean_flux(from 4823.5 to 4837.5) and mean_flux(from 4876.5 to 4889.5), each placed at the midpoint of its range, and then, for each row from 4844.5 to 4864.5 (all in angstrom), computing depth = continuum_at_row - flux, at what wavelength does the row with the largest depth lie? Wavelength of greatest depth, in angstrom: 4853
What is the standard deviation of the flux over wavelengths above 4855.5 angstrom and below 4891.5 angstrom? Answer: 12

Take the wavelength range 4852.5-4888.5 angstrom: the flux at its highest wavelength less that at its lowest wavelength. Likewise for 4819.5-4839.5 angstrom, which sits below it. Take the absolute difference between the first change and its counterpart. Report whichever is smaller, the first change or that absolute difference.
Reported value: 1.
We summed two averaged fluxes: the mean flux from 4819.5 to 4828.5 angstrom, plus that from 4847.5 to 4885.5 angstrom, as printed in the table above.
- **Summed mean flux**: 41.4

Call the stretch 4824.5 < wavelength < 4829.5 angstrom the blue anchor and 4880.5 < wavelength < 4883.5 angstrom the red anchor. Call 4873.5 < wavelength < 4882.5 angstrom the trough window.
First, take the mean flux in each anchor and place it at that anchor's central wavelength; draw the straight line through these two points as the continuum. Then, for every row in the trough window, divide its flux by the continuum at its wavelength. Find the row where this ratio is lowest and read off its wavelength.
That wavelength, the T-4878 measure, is 4882 angstrom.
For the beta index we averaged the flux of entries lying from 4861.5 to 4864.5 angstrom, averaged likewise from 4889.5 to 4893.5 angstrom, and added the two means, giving 56.3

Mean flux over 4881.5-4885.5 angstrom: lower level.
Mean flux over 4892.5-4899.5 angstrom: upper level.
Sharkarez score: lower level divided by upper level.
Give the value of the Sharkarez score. 0.9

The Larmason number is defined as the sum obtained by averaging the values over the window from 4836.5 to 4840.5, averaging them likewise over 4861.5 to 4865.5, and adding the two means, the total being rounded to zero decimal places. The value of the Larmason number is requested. 51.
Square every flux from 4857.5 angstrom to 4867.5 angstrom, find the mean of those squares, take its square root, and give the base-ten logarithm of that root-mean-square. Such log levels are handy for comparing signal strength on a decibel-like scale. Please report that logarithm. 1.57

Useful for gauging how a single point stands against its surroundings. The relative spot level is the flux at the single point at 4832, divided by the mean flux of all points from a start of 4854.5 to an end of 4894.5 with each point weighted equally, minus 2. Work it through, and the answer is -1.05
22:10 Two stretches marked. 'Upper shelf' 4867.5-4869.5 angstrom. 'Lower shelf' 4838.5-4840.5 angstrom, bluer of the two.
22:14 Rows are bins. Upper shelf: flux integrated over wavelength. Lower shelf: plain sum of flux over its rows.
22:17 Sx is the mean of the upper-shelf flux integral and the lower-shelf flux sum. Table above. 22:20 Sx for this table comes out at 34.7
